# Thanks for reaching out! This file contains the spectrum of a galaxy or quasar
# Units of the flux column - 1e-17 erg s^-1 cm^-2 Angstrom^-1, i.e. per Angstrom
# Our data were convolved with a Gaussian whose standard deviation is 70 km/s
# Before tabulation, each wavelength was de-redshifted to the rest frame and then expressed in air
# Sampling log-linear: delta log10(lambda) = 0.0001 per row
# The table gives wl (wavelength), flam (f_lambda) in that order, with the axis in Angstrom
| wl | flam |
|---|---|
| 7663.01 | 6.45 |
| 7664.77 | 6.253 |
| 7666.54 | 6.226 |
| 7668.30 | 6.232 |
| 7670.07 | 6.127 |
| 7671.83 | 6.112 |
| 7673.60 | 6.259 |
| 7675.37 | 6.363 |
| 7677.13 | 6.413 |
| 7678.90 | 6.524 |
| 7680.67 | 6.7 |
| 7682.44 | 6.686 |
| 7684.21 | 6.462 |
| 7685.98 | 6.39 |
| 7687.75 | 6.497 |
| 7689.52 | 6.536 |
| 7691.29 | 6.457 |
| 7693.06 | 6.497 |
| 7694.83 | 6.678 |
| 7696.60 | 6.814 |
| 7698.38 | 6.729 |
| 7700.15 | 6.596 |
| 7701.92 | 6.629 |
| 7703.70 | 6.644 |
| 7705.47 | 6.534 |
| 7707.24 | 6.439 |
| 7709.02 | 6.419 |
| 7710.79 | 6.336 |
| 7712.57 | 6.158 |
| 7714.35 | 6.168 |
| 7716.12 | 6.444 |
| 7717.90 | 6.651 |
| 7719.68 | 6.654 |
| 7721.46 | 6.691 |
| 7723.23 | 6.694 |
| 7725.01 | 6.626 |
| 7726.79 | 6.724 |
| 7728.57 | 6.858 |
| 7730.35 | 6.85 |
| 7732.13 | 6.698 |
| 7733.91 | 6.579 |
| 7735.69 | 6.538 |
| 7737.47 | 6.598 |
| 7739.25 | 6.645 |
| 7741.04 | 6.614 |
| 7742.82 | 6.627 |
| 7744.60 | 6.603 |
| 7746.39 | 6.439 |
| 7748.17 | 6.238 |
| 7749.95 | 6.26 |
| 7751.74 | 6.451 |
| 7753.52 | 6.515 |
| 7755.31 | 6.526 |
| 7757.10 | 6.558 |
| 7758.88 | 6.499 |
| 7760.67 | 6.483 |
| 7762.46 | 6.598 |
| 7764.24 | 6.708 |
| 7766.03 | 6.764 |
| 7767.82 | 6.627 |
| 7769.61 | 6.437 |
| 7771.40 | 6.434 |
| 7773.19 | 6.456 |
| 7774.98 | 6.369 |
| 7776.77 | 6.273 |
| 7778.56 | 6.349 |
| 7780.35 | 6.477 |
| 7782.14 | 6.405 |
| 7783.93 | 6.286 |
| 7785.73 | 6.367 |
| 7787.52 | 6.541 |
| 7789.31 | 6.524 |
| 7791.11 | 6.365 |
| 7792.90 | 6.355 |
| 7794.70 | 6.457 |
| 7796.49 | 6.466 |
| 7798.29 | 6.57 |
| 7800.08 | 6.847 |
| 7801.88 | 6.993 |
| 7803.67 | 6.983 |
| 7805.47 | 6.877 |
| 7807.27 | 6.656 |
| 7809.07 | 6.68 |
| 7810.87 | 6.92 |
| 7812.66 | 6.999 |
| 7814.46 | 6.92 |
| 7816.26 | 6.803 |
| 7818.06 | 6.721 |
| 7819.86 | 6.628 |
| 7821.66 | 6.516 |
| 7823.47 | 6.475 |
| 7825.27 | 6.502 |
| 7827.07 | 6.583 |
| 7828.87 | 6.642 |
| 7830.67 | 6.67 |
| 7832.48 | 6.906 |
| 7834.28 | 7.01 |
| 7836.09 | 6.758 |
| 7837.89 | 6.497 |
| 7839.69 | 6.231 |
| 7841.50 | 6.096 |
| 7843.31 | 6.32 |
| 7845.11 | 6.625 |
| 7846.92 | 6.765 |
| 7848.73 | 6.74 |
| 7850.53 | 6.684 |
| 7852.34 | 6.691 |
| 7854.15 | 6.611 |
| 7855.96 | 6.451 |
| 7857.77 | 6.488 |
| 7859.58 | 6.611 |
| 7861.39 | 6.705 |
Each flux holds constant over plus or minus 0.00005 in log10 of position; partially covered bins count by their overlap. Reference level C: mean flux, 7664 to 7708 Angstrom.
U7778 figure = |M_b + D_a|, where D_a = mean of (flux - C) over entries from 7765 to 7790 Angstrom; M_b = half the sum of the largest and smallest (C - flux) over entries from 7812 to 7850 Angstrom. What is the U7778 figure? 0.10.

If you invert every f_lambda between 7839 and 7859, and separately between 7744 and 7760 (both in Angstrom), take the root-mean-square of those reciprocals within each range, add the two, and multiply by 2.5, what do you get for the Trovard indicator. 0.772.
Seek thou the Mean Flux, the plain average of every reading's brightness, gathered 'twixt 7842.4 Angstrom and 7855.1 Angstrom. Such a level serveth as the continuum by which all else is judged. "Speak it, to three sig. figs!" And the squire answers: 6.63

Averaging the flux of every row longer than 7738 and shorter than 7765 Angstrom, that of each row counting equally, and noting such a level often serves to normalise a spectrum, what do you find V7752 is 6.52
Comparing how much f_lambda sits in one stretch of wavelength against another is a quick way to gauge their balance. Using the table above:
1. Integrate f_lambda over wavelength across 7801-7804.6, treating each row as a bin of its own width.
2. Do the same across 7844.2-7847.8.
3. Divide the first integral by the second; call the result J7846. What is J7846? 1.04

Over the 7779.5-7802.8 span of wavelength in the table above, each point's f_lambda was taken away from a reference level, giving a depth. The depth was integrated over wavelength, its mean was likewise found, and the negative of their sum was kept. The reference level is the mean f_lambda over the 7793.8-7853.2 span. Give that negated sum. -3.9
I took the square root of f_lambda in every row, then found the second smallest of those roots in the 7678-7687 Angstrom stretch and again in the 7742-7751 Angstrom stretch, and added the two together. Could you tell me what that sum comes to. 5.04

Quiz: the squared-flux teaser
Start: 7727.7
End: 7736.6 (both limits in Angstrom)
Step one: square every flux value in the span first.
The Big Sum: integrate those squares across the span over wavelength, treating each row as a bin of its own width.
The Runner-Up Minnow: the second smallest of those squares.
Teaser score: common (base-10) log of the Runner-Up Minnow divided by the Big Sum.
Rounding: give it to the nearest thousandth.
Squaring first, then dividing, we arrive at -0.966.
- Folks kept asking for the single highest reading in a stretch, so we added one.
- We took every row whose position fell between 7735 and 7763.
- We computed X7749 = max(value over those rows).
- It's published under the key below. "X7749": 6.645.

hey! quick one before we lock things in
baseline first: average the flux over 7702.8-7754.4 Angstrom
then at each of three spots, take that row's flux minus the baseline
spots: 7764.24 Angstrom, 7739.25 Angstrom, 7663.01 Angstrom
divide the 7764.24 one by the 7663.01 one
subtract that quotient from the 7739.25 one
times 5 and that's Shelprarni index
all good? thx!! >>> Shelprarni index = 10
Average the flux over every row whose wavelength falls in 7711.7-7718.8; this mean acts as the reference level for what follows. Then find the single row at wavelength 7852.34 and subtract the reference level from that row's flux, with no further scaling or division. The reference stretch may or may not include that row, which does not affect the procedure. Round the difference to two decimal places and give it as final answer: 0.34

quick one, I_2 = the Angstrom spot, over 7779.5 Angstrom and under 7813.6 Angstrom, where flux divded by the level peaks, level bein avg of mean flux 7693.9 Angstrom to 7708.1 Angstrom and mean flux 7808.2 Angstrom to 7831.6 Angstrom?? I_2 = 7812.66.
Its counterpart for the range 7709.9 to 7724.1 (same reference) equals 7723.23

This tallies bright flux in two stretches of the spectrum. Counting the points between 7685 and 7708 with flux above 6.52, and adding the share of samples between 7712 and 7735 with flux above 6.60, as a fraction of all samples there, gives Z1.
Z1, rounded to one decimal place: 8.7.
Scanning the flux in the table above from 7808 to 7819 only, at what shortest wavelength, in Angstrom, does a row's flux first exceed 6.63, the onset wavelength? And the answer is 7809.07 Angstrom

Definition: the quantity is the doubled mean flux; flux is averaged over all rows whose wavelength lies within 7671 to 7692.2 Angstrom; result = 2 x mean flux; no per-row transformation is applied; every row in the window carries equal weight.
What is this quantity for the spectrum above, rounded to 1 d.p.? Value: 12.9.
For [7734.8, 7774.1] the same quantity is 13.1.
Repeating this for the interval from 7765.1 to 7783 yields 12.9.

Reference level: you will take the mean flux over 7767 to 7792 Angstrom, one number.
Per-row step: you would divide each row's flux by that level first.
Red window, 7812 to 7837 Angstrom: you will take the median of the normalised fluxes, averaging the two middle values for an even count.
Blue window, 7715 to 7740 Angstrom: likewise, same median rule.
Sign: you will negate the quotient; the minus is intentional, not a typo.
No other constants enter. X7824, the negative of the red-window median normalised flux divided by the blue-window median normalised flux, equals -1.01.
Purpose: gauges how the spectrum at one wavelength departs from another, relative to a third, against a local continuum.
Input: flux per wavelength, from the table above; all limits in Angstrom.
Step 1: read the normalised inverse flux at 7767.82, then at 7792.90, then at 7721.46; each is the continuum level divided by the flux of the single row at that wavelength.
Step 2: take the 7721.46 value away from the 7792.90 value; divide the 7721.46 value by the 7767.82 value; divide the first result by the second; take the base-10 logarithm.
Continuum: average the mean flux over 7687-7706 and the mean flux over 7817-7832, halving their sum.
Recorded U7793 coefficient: -1.28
